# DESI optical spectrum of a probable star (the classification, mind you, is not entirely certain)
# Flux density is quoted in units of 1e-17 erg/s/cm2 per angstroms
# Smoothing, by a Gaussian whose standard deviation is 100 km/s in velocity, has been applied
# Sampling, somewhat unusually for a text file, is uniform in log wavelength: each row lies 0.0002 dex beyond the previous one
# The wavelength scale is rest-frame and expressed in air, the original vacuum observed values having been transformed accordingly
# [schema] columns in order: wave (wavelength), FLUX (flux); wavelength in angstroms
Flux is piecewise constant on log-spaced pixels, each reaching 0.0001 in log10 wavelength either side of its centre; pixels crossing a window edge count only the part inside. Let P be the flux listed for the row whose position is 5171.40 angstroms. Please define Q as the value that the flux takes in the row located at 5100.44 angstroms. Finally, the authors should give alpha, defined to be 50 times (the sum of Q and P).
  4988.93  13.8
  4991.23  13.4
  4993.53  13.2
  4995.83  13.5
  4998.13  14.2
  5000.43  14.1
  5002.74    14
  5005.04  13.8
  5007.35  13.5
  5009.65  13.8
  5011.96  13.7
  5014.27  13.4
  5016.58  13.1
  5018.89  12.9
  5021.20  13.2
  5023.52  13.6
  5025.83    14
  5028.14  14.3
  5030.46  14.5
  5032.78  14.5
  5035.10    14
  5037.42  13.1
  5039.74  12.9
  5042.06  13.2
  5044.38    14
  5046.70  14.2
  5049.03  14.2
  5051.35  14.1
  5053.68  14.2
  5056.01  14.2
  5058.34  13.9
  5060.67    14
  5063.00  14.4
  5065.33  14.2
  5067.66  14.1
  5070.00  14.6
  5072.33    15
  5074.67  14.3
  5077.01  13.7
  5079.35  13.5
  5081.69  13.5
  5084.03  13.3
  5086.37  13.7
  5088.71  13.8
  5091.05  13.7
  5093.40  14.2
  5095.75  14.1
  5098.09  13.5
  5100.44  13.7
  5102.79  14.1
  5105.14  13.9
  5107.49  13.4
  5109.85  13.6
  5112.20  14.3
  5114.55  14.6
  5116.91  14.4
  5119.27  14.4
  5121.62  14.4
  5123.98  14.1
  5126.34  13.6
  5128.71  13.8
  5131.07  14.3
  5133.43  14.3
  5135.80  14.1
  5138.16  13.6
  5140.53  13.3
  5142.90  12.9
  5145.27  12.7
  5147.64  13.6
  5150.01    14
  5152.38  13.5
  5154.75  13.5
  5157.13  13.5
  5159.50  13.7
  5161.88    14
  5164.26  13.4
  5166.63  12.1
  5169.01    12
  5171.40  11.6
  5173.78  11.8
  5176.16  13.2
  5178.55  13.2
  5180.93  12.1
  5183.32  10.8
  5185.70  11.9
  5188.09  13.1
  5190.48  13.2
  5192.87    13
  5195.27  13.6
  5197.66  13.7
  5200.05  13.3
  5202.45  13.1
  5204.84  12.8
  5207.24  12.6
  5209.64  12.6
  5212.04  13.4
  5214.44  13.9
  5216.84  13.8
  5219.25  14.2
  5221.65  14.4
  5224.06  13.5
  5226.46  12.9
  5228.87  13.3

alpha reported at 1265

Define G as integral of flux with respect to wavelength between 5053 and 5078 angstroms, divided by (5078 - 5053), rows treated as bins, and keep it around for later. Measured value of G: 14.2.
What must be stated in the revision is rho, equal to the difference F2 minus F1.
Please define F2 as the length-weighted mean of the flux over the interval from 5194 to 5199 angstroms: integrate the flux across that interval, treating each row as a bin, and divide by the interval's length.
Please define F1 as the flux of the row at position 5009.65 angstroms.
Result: -0.17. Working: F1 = 13.8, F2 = 13.6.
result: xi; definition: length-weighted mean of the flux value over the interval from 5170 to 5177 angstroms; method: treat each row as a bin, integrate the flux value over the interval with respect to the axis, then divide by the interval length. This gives 12.1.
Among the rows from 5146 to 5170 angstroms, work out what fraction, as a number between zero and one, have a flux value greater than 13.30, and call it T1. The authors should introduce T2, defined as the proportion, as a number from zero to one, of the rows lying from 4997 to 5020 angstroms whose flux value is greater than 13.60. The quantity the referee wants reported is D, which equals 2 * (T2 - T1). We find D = -0.40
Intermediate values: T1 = 0.80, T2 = 0.60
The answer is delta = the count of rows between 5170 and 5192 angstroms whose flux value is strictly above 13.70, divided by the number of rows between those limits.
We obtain 0.0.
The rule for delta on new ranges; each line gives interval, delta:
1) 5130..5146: 0.4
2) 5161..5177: 0.1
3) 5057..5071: 1.0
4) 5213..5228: 0.7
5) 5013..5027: 0.2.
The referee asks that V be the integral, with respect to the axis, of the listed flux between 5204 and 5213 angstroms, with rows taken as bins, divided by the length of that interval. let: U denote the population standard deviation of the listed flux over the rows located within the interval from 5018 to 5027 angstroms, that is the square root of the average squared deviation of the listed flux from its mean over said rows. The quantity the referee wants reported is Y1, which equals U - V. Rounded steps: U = 0.41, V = 12.8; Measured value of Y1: -12.4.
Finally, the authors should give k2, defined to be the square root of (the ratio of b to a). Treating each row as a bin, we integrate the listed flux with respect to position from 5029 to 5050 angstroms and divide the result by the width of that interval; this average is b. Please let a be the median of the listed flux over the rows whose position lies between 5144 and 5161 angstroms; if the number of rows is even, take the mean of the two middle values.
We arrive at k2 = 1.01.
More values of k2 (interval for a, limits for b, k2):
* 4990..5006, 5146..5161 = 0.99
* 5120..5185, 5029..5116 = 1.02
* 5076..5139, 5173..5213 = 0.96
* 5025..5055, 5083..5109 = 0.99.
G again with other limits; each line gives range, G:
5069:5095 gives 13.9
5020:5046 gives 13.8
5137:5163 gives 13.5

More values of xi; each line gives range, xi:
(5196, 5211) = 13.0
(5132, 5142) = 13.8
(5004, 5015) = 13.6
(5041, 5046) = 13.7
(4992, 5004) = 13.8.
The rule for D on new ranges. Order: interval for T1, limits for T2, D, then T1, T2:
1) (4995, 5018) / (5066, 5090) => -0.40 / 0.90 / 0.70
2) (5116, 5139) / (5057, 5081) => -0.20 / 1.00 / 0.90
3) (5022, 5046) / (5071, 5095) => 0.00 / 0.70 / 0.70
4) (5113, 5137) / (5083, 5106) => -0.40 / 1.00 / 0.80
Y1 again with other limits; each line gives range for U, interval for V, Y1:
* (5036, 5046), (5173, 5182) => -12.2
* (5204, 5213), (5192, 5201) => -13.1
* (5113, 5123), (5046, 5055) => -14.1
